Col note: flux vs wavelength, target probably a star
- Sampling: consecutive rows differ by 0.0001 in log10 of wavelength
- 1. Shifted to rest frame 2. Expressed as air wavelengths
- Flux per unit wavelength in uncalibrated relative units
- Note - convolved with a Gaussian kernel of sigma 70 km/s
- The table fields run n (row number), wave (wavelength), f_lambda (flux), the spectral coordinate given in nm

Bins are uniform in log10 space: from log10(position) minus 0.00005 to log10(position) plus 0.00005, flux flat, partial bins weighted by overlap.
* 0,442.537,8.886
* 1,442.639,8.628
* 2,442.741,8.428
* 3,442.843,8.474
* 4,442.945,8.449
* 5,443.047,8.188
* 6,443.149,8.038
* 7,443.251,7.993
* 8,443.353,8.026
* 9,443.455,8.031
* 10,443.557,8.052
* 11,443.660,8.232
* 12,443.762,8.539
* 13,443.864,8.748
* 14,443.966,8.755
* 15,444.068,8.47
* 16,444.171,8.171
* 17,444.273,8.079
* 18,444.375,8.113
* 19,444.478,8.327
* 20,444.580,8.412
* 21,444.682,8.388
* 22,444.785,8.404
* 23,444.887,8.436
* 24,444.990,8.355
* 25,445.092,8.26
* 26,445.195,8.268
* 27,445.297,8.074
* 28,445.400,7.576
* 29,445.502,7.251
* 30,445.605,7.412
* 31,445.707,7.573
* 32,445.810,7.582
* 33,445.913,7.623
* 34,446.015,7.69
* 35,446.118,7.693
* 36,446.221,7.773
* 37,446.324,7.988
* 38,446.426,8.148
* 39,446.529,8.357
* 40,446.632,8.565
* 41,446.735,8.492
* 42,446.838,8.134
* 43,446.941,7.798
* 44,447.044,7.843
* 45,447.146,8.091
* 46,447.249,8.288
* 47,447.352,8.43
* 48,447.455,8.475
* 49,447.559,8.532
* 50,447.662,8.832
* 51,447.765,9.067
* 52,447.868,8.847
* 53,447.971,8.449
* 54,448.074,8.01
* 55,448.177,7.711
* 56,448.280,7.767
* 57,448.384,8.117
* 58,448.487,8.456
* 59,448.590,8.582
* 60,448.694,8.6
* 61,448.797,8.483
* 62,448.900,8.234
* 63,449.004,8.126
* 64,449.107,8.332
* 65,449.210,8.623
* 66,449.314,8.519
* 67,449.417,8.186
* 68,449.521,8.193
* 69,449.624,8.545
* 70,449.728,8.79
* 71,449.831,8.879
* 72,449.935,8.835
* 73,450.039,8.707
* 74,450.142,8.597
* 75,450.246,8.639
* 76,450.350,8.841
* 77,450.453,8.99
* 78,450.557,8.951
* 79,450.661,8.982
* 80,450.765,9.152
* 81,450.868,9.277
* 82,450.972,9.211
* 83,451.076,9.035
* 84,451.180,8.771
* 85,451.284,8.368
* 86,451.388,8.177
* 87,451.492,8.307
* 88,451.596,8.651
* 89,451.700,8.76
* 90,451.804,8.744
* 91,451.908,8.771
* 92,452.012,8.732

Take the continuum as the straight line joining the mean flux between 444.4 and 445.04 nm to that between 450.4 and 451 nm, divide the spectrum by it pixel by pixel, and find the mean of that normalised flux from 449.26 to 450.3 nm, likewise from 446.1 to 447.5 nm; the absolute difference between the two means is 0.01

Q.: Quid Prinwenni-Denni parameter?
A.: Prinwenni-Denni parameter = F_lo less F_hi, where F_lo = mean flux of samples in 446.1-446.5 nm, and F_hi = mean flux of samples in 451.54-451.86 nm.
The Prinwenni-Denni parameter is -0.8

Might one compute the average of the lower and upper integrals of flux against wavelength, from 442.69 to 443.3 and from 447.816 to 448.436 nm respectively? 5.05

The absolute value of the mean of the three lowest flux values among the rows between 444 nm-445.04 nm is 8.12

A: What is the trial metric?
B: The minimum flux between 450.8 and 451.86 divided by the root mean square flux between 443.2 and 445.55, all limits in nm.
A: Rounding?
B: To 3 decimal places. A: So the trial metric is 0.995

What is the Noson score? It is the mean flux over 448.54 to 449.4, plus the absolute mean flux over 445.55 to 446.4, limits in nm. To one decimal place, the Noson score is 16.1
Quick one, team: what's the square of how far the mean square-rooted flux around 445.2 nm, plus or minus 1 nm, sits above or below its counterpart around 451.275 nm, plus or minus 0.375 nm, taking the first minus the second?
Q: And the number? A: 0.014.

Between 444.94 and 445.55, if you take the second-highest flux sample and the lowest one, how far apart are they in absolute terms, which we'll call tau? 1.0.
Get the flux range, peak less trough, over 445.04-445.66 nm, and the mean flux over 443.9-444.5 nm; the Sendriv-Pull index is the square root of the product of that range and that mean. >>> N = 2.91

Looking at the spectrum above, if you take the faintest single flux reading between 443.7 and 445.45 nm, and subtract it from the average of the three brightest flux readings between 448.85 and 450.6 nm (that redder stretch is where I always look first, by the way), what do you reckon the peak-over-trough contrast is 1.4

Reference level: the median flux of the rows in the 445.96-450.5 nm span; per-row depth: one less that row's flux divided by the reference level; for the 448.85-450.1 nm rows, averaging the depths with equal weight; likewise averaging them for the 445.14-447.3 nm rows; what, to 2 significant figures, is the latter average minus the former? 0.069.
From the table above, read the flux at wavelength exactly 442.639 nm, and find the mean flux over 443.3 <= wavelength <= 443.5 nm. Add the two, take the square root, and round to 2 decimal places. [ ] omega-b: 4.08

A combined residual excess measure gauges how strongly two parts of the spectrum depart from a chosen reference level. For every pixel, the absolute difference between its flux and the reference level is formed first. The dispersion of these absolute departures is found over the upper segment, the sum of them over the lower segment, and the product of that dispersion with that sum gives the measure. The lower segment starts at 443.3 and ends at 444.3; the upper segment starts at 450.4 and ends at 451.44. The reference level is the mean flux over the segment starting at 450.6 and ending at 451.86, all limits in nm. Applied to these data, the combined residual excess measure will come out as 0.8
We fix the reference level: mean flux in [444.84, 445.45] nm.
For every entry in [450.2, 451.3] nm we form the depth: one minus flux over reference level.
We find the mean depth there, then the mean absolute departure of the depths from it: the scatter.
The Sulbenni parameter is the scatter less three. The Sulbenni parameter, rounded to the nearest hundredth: -2.98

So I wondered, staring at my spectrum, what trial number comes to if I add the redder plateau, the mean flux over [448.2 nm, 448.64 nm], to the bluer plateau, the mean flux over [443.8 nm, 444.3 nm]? 16.7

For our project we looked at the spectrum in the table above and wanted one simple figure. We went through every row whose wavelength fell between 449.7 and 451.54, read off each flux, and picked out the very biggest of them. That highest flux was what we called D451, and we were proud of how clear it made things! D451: 9.277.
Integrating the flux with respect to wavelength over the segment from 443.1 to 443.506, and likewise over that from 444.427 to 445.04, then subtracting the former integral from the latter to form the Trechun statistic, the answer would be 1.9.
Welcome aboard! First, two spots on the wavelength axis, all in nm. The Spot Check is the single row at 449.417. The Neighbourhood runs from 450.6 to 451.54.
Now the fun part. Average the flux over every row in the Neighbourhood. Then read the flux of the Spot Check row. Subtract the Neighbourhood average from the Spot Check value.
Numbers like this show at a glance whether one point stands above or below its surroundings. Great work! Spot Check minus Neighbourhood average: -0.62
